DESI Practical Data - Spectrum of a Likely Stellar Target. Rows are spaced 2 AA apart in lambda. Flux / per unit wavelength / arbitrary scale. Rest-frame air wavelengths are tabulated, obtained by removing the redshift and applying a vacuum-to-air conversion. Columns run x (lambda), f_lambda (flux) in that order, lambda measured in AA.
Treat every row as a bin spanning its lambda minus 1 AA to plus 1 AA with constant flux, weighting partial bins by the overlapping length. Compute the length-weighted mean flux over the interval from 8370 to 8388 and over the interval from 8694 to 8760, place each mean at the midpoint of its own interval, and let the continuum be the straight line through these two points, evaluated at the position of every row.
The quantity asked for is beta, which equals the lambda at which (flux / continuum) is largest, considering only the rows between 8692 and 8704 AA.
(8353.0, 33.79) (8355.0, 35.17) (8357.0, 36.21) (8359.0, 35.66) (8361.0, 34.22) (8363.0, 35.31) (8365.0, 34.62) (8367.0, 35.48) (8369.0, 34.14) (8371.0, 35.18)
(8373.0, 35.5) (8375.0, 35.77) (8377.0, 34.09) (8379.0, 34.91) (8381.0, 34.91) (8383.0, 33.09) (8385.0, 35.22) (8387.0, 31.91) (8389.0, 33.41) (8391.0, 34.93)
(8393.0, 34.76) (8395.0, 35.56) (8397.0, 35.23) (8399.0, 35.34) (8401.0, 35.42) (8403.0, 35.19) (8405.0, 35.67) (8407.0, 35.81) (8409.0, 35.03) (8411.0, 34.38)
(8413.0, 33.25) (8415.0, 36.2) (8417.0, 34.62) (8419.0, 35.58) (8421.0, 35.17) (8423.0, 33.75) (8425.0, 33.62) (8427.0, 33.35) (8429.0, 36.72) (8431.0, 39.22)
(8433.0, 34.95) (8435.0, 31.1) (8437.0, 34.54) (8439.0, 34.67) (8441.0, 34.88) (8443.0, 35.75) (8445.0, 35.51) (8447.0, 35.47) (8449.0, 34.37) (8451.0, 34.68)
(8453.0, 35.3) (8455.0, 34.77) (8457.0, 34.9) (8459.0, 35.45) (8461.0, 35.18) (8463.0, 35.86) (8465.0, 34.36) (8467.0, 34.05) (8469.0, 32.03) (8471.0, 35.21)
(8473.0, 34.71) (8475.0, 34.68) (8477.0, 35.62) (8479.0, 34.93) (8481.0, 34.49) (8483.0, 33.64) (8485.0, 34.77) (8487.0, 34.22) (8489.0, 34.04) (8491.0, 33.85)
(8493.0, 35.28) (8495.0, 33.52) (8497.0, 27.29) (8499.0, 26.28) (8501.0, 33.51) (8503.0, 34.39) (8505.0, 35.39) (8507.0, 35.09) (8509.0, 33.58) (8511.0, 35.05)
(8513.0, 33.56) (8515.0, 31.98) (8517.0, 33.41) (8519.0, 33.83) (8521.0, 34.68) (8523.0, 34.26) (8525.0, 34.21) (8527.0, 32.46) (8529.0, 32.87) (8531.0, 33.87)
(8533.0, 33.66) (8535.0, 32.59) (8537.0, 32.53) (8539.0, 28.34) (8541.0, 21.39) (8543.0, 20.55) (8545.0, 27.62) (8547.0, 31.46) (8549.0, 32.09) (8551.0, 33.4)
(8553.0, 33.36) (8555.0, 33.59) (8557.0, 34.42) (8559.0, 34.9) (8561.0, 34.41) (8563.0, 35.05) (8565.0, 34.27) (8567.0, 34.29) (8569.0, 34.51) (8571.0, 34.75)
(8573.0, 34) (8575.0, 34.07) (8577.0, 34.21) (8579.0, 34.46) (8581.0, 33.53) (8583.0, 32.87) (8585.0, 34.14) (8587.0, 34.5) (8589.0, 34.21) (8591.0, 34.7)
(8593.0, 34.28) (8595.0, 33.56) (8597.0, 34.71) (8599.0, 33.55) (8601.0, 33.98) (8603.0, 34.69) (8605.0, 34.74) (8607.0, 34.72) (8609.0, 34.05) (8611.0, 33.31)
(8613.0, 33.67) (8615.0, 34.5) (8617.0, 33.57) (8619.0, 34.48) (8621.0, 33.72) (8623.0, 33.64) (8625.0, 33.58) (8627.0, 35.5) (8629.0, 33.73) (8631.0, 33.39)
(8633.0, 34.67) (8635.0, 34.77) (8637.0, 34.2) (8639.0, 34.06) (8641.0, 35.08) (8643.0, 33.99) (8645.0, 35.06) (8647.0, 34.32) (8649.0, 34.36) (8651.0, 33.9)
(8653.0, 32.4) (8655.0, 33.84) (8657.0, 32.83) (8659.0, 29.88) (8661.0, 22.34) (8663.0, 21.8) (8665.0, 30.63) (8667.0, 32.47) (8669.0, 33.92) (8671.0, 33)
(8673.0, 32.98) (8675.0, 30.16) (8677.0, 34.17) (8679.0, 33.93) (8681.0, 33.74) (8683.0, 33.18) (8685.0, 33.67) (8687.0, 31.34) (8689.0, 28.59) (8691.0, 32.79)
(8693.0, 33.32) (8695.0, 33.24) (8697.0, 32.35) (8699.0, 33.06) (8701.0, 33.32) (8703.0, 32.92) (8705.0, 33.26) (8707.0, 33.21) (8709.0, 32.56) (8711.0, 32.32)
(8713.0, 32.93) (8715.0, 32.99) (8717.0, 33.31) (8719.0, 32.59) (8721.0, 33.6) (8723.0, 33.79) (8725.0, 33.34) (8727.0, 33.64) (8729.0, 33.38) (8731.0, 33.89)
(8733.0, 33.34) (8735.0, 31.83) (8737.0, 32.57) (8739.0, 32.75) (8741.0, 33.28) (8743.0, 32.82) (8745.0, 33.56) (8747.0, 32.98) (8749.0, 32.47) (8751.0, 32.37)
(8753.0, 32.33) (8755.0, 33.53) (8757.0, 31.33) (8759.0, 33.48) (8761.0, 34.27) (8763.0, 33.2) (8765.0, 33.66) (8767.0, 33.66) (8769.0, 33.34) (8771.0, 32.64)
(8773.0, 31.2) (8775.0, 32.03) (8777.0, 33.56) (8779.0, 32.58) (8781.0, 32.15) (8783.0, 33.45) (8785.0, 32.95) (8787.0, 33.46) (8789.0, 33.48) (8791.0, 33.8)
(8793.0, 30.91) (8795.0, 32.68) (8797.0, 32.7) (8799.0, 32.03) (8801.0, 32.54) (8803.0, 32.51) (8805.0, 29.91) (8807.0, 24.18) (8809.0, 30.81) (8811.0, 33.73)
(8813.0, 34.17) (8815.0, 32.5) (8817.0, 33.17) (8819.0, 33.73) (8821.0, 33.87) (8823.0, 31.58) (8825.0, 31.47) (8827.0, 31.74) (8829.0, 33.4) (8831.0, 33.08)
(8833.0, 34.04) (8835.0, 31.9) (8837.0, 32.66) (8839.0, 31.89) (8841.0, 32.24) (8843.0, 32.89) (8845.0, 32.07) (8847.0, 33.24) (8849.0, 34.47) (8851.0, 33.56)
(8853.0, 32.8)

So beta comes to 8701.0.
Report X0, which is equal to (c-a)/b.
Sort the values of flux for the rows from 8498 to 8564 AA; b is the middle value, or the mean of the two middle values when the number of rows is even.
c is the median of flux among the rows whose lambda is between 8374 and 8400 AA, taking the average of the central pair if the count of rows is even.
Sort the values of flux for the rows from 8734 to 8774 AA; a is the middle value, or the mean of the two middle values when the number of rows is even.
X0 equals 0.060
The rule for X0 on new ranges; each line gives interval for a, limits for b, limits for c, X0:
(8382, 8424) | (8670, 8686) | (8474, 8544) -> -0.040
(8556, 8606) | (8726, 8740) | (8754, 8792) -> -0.025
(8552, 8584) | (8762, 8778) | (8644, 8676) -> -0.041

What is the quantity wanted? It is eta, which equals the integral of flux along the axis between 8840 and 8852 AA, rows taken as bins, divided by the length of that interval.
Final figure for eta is 33.1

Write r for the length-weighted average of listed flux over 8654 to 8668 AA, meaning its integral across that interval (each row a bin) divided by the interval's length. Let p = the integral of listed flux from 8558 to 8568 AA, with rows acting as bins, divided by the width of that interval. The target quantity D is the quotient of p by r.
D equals 1.188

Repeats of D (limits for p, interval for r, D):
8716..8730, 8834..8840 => 1.038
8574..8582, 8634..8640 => 0.992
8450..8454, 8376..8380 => 1.014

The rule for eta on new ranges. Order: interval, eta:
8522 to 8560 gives 31.5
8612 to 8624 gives 33.9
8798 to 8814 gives 31.2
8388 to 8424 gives 35.0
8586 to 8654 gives 34.2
